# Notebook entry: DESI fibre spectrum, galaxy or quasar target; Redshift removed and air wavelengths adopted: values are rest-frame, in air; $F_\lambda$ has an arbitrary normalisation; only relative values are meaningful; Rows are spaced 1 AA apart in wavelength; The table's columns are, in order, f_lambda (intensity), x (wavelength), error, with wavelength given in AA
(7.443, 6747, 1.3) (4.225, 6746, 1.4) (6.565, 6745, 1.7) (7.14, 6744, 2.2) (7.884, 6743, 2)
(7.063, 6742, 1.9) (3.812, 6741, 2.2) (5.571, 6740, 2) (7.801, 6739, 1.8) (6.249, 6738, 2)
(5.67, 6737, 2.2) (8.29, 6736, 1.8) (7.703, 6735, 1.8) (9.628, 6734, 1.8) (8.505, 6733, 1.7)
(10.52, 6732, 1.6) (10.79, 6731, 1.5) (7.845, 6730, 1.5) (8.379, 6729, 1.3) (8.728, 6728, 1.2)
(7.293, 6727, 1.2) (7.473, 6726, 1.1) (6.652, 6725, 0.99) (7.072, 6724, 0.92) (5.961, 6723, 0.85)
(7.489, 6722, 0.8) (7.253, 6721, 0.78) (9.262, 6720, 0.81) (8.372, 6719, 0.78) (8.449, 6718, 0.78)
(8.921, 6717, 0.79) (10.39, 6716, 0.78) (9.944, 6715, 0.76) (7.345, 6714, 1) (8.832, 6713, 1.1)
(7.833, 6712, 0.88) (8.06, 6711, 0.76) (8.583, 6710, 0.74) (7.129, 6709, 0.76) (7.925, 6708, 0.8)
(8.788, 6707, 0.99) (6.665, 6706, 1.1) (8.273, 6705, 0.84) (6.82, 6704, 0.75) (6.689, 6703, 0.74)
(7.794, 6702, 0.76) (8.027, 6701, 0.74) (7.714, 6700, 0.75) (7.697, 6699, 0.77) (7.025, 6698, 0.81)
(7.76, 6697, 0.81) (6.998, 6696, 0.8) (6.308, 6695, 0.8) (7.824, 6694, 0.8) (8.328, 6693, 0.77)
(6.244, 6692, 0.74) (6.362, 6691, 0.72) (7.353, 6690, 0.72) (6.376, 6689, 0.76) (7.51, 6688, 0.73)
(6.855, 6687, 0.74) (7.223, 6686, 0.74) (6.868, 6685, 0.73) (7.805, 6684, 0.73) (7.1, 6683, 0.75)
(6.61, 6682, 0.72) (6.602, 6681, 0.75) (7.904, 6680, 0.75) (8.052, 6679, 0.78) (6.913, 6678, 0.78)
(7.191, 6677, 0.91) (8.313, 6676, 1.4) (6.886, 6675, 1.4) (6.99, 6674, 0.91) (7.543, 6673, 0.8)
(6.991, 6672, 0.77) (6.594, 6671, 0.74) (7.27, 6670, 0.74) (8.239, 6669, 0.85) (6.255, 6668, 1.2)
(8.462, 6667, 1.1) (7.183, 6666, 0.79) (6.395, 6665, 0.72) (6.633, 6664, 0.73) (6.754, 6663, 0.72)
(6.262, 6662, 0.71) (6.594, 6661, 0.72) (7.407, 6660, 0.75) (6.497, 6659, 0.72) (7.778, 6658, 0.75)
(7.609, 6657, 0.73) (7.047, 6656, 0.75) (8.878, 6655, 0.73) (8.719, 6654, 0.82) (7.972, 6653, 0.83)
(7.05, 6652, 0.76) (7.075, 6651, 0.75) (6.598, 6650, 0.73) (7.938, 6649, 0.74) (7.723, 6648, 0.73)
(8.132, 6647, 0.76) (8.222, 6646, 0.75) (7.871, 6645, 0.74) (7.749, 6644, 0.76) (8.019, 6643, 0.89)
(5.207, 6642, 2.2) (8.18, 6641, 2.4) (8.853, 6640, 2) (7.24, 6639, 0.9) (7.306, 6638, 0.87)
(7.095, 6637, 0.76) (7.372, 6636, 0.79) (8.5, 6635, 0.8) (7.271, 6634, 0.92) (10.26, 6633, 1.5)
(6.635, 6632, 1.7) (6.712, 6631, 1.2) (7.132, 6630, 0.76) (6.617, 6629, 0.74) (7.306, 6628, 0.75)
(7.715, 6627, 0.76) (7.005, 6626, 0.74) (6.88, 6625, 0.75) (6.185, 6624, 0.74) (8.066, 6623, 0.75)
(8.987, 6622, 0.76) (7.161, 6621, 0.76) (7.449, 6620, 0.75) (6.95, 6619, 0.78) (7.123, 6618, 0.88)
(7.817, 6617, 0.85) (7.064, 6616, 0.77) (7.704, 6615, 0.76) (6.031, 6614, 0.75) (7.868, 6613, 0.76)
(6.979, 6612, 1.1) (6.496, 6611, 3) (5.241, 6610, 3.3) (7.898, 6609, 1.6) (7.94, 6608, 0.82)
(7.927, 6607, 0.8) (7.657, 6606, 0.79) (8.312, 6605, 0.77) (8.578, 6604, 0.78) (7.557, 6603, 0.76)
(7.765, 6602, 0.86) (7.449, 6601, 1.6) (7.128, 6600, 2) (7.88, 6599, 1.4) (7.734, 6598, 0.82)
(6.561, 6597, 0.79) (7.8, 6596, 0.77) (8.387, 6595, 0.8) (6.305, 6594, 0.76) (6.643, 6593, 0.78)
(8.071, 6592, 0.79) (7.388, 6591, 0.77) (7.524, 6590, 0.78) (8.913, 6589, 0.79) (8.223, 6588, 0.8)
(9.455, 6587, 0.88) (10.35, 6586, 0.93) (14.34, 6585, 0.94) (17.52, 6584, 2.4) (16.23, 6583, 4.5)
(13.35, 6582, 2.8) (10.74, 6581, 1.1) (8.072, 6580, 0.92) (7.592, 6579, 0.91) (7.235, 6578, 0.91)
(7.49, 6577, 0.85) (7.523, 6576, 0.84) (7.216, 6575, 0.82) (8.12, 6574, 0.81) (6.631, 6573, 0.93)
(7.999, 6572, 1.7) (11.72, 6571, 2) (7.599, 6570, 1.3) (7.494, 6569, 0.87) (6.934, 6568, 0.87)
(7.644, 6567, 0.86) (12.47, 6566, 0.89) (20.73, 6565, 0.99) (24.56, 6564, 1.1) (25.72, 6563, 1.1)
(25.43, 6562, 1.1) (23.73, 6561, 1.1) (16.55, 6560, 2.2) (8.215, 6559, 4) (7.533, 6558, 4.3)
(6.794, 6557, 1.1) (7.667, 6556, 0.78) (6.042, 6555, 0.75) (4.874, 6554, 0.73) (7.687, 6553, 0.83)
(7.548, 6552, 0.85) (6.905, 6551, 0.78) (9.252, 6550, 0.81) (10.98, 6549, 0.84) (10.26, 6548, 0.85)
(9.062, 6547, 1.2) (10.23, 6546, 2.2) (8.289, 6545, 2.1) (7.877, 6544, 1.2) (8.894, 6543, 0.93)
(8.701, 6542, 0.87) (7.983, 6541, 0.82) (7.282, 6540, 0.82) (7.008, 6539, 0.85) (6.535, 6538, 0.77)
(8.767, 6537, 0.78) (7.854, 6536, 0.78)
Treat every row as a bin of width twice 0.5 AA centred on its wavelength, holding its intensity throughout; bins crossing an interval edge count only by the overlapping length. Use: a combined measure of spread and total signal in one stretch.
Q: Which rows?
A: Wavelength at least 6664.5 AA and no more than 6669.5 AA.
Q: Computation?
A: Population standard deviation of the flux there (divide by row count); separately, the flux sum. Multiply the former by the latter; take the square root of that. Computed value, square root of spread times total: 5.8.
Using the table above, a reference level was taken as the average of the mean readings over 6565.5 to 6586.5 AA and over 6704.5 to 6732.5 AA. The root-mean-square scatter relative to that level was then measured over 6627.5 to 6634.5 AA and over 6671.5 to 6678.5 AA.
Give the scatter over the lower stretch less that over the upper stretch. 0.2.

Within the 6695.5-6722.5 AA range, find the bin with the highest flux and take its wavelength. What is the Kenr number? 6716 AA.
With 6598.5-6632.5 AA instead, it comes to 6622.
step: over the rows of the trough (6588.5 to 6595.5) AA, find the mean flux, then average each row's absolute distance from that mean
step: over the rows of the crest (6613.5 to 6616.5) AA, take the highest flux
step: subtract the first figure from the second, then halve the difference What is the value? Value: 3.49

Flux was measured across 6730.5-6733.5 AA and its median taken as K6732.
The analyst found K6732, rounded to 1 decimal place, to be 10.5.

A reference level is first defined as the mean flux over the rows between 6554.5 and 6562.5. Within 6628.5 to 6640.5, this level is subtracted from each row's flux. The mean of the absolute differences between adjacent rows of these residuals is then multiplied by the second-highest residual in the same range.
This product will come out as -4.3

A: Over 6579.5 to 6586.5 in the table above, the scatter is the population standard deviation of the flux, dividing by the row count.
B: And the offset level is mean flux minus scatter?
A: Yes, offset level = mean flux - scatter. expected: 9.8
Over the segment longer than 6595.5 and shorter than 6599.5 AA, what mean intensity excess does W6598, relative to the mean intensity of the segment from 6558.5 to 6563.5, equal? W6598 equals -12.4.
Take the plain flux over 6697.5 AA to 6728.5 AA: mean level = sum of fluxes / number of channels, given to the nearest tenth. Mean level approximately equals 7.9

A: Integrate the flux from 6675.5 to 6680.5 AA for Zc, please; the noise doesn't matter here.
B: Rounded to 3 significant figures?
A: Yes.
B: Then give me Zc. 38.4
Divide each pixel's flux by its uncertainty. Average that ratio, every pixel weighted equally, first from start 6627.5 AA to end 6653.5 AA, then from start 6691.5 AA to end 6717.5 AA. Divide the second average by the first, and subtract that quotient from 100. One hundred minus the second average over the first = 98.8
